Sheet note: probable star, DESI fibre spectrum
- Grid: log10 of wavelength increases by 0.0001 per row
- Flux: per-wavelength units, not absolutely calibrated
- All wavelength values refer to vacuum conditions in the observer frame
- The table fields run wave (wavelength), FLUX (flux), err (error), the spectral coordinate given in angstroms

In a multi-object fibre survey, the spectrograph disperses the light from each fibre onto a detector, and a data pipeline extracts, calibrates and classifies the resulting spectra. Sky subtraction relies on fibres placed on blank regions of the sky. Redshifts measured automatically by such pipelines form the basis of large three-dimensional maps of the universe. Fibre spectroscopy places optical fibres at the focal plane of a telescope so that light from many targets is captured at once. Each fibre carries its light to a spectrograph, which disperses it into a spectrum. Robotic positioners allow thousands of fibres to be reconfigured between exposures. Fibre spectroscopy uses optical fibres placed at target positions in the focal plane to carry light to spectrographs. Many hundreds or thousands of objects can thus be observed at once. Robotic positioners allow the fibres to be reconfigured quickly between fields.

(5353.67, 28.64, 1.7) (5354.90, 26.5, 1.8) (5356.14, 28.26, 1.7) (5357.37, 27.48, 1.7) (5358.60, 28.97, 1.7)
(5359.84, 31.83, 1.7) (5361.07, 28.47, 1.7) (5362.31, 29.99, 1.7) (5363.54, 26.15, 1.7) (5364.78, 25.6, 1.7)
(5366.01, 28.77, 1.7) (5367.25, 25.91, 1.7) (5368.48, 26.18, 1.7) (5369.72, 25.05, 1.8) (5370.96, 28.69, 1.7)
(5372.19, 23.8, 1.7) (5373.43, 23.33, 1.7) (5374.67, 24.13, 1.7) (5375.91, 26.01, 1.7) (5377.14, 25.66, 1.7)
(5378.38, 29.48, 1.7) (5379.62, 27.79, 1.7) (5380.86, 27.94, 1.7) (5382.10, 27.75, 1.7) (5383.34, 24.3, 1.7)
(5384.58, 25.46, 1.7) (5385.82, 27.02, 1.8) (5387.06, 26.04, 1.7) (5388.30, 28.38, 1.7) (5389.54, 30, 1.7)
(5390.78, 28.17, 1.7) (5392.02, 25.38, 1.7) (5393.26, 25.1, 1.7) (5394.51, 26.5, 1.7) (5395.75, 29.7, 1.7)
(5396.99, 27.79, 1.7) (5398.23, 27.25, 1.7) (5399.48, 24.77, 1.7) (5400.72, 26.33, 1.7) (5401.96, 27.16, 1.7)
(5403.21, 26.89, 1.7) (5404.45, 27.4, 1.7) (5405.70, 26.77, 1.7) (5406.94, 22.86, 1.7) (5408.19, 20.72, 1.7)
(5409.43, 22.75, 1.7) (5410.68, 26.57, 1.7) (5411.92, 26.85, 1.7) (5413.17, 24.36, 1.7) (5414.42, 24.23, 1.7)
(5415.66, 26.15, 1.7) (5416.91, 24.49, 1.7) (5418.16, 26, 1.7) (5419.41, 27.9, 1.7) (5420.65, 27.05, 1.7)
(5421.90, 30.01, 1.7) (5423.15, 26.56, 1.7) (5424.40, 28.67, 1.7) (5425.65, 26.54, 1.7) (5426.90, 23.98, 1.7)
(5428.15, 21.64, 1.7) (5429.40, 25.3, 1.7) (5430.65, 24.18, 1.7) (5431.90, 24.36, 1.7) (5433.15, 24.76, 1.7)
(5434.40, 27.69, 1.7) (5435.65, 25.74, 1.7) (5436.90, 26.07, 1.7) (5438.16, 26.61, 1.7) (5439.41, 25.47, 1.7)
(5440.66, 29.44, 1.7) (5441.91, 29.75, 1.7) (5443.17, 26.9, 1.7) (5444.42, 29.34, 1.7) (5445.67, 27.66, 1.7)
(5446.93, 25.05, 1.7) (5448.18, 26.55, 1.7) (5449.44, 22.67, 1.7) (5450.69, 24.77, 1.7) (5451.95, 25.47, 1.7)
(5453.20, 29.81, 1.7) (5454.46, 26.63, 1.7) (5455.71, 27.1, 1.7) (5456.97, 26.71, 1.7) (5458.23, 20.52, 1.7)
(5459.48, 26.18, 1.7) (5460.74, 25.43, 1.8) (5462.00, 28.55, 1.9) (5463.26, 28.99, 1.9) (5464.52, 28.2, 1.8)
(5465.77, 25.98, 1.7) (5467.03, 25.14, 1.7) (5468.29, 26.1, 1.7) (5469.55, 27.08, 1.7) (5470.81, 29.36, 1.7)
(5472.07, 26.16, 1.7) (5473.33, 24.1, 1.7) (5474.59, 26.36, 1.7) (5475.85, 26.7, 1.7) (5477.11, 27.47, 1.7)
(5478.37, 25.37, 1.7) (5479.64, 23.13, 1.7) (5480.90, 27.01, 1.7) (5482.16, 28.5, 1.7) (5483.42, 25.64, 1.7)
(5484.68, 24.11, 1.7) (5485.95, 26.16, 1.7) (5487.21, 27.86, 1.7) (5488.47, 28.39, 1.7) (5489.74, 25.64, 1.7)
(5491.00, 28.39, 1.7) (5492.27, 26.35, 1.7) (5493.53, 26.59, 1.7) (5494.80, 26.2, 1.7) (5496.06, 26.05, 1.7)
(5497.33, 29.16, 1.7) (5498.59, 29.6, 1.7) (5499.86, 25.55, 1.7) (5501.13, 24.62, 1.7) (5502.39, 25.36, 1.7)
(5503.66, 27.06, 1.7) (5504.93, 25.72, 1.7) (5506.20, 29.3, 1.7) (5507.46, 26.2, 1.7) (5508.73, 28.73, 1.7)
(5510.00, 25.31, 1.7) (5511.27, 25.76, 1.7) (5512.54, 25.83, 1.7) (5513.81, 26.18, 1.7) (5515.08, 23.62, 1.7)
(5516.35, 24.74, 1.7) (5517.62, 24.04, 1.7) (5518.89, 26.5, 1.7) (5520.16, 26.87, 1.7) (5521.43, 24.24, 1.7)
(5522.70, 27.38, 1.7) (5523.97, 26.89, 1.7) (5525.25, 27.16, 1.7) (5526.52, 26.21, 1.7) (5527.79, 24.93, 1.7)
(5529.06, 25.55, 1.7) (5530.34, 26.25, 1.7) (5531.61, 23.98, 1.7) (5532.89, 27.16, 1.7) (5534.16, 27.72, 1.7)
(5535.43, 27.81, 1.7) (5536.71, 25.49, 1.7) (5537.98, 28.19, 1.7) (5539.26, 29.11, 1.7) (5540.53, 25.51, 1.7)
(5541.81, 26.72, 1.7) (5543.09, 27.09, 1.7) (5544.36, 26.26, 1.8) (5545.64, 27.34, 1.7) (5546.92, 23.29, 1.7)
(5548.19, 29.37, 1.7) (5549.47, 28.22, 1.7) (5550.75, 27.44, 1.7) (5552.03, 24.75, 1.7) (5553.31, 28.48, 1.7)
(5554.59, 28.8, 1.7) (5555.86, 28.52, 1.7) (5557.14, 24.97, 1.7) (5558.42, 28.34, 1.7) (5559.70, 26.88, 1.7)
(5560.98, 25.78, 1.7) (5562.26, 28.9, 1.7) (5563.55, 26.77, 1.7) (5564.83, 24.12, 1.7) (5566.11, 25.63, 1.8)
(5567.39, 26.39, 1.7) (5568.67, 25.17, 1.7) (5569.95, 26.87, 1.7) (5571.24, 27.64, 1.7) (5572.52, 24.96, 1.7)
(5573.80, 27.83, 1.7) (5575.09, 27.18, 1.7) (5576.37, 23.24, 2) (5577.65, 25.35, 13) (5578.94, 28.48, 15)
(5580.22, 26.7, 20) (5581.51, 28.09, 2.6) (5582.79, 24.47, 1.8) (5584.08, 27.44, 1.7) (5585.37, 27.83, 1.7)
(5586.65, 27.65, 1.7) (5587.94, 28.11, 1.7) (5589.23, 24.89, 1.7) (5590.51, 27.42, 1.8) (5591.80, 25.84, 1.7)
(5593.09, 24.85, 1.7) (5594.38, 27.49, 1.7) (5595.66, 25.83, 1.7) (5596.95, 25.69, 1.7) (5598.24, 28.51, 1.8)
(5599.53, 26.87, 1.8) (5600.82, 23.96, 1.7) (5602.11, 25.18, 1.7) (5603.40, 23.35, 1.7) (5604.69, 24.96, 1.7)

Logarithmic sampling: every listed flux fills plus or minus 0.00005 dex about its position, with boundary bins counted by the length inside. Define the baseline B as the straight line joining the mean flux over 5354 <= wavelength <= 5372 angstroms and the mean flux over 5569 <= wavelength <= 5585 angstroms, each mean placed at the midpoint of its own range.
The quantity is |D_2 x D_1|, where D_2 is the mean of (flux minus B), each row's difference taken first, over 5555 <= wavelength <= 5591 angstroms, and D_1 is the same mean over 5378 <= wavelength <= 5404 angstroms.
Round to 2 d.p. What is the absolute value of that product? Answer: 0.04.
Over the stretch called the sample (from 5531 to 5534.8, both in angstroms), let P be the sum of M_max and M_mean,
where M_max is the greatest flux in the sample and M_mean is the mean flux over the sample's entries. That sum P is 54.0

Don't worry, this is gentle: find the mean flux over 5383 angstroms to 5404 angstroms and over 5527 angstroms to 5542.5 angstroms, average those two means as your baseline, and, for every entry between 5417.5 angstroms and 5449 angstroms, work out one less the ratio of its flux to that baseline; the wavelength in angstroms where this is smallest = 5421.90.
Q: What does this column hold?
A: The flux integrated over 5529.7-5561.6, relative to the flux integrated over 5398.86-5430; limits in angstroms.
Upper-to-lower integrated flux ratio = 1.07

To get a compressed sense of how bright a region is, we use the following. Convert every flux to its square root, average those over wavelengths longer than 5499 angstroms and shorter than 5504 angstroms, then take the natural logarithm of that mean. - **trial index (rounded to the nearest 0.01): 1.62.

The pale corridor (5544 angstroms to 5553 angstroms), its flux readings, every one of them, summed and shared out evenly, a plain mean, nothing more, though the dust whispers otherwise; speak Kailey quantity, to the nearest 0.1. 26.7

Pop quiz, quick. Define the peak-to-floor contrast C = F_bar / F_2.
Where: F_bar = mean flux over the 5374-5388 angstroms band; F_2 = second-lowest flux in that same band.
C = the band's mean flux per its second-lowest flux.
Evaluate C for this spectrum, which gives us 1.09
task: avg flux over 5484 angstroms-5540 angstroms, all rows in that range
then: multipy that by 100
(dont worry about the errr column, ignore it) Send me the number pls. 2645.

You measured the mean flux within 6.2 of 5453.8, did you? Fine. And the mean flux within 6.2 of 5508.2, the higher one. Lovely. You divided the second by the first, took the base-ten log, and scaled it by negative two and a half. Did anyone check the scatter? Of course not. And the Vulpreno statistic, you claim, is -0.038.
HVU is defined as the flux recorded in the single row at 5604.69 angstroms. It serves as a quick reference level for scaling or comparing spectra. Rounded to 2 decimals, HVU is 24.96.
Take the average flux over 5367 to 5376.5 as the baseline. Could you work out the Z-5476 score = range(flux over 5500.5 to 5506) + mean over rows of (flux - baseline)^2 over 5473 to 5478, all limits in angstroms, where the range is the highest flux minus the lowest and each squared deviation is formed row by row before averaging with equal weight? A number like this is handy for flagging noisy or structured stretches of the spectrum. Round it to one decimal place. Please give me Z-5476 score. 4.6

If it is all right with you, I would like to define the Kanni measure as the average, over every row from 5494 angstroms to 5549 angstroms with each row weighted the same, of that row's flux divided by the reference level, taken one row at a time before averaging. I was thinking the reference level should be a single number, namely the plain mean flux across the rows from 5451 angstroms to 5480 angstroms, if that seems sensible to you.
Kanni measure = 1.00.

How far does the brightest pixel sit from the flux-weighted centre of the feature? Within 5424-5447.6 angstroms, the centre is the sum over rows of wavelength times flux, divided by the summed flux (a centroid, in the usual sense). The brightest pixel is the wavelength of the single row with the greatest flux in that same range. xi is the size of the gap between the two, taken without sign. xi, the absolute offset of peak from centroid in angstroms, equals 6.0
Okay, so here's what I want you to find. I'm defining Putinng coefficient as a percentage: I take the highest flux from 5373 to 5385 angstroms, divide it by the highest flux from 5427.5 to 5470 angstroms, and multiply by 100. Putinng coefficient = 99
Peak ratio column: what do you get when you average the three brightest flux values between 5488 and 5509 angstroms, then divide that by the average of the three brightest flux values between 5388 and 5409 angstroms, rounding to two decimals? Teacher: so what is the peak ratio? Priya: 1.00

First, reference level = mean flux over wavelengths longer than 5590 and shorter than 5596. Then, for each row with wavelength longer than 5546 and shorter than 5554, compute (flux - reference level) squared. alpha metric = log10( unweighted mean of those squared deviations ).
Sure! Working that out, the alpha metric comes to 0.7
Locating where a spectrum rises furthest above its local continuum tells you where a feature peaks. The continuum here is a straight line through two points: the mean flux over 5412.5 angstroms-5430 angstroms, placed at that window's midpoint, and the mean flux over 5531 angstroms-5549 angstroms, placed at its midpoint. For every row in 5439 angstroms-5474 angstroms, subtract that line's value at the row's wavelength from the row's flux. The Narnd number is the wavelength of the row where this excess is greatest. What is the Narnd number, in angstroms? 5441.91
